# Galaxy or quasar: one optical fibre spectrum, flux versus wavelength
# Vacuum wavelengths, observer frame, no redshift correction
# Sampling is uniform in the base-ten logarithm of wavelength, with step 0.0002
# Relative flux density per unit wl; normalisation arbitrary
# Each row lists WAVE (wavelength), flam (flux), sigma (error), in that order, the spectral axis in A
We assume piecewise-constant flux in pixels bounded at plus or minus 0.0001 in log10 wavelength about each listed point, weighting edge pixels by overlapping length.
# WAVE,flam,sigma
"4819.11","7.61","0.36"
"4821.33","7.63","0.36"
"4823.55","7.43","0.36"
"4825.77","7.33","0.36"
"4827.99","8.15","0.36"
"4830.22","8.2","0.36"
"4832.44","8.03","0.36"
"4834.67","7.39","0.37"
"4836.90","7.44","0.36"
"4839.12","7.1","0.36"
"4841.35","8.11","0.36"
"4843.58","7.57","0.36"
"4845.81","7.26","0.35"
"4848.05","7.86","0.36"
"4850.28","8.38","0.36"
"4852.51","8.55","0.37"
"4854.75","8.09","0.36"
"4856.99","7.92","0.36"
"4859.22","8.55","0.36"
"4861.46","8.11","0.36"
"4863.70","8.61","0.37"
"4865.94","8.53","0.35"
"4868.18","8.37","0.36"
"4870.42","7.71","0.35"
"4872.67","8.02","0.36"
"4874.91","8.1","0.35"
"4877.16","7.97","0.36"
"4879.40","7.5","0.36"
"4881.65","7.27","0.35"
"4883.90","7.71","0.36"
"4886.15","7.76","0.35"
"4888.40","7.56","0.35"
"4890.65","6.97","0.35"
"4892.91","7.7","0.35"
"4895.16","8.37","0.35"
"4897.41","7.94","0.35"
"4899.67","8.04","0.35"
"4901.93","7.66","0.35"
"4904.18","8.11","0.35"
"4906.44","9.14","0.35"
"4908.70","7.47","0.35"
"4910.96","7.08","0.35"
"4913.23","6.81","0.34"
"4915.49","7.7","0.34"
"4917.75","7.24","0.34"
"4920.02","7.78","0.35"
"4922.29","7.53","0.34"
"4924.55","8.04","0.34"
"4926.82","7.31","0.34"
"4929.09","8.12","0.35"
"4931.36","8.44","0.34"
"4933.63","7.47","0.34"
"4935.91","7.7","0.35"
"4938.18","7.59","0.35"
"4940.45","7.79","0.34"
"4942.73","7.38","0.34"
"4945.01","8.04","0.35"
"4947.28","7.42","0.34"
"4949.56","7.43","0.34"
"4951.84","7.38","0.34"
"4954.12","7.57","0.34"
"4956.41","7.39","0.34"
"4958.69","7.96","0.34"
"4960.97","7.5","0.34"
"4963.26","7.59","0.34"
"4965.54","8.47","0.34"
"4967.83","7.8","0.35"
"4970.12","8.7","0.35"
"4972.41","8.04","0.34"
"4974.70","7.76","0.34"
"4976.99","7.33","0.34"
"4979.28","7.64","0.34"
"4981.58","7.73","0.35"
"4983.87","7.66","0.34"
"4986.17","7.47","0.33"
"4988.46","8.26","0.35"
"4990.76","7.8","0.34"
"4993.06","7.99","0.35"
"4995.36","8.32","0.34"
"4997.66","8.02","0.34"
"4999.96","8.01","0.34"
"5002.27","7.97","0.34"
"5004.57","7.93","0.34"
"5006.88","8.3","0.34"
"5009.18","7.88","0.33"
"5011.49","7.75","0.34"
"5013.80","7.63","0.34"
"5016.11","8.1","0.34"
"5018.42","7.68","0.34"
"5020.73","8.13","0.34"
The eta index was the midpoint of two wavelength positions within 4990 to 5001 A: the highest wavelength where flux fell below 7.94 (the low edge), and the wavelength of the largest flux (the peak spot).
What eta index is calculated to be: 4993.1 A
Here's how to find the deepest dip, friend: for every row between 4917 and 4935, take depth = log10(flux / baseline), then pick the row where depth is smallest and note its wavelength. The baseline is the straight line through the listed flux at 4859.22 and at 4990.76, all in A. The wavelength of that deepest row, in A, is 4917.75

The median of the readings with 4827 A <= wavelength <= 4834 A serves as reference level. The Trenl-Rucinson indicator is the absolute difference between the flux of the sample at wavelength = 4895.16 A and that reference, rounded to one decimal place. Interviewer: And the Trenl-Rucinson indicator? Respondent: 0.2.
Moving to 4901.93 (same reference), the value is 0.5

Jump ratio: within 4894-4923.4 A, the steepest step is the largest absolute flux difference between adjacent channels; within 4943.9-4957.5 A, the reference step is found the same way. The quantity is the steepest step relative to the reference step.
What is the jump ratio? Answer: 2.7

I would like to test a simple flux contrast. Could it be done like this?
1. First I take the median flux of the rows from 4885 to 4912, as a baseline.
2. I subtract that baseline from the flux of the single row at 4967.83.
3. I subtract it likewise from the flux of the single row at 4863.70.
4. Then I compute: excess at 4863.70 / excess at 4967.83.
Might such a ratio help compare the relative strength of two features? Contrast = 12.6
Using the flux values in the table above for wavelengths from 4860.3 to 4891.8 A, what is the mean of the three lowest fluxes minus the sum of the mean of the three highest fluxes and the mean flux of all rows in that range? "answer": -9.13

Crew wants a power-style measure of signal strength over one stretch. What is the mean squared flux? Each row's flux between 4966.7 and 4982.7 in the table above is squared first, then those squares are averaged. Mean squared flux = 61.9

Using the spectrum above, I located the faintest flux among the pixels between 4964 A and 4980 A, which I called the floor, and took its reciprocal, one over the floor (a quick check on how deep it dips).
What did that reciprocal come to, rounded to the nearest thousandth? 0.136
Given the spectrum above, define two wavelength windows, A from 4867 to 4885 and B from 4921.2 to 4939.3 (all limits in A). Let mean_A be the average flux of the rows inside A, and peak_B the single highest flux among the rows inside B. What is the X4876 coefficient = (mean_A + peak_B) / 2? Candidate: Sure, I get 8.14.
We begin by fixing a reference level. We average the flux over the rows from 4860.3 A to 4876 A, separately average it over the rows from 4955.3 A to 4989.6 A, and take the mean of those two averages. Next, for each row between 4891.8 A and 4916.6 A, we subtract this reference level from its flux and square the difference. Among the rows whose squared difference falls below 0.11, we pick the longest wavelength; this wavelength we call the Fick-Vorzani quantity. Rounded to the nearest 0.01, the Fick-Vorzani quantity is 4915.49 A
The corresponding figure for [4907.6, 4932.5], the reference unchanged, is 4929.09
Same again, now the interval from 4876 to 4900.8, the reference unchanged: 4899.67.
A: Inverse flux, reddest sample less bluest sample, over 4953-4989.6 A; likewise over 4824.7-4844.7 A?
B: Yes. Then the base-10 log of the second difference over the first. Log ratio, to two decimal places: -0.41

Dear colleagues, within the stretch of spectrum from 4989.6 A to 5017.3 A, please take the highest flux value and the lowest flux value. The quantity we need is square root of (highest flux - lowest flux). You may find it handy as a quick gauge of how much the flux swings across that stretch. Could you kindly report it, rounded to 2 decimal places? 0.83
